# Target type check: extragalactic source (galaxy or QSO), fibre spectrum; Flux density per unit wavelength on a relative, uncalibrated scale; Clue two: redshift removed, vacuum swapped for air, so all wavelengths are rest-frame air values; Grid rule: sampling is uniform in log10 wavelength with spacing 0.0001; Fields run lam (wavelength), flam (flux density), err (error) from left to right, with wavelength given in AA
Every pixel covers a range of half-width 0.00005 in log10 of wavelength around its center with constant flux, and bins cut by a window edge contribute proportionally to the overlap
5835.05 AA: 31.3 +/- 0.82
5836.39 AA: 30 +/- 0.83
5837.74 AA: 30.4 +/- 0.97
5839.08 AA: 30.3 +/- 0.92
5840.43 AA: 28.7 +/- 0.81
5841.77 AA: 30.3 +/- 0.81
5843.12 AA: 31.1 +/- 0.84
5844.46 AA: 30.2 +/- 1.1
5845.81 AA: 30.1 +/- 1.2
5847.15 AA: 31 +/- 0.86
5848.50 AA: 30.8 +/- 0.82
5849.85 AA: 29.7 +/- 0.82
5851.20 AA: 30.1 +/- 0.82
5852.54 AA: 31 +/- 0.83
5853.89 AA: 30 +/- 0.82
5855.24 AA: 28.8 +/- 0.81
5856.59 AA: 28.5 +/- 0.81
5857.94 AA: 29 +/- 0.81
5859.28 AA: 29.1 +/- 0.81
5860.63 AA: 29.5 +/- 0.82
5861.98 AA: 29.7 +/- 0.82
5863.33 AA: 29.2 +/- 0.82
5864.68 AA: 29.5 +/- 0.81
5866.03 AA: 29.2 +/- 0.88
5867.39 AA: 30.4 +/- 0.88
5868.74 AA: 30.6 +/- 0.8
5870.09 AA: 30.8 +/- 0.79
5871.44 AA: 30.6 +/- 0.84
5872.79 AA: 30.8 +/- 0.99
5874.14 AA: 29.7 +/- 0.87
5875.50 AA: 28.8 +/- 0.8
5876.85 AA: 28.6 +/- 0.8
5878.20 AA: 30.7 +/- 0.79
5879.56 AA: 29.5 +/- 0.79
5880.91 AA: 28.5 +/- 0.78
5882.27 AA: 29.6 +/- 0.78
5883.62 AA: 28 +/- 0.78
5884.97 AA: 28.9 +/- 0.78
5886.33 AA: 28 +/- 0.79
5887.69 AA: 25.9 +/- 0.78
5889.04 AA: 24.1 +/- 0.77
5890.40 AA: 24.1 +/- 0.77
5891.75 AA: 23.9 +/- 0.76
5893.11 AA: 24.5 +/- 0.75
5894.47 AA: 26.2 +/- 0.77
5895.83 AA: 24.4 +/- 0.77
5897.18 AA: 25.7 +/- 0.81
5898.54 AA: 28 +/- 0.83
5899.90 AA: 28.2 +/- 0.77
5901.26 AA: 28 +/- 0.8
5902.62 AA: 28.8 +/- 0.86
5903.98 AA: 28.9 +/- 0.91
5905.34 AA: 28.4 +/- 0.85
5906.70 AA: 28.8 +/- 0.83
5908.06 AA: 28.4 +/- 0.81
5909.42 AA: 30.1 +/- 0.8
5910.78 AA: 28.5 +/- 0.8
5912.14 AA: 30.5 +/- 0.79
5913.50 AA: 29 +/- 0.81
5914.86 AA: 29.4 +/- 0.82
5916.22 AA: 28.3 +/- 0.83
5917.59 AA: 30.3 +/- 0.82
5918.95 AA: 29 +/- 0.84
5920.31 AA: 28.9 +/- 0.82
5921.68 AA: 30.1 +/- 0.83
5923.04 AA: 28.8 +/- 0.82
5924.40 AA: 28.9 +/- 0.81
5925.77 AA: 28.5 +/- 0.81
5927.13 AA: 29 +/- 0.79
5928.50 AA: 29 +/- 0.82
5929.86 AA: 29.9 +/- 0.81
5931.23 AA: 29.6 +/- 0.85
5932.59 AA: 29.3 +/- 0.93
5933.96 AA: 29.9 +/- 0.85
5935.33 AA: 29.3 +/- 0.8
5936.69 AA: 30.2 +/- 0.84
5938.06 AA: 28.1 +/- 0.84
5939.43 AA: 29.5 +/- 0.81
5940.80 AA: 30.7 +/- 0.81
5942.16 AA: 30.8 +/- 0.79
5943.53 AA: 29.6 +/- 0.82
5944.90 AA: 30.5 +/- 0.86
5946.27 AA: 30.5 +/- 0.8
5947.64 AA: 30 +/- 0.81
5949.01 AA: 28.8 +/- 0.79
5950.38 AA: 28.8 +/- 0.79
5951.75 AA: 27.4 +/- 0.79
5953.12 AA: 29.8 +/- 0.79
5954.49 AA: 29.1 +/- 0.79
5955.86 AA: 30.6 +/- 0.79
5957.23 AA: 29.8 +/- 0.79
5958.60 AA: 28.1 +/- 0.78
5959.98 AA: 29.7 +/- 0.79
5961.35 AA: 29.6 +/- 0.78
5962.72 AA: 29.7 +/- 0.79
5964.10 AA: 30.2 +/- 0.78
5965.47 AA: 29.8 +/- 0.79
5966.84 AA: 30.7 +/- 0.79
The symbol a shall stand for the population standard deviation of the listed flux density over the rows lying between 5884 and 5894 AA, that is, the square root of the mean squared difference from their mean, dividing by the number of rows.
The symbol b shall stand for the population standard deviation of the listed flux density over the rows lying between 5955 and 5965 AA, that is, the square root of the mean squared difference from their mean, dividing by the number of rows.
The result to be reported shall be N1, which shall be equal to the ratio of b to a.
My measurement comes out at 0.38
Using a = 1.90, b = 0.7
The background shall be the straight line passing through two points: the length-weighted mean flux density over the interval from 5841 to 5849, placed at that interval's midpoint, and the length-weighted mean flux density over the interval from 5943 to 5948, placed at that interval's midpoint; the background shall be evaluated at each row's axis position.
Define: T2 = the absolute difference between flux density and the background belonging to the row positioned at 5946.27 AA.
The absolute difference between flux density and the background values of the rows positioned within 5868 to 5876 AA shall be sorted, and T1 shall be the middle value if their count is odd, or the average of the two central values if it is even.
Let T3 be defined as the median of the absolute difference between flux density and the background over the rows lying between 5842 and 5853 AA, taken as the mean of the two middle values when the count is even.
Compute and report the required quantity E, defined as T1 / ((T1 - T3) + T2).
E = 1.48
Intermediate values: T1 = 0.3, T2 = 0.3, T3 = 0.5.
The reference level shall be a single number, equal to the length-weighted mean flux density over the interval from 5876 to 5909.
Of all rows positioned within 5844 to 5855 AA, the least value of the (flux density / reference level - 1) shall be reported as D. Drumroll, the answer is 0.08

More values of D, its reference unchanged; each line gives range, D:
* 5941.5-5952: 0.00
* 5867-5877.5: 0.04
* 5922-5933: 0.04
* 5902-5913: 0.03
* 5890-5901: -0.13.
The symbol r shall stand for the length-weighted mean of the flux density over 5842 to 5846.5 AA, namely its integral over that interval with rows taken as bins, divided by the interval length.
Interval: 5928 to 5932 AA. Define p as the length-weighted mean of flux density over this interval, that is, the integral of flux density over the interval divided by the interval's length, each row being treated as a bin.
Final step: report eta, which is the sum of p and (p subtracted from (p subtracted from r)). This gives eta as 0.9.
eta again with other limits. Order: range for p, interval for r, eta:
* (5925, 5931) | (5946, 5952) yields 0.0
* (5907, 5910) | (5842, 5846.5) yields 1.3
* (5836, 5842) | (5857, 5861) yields -0.7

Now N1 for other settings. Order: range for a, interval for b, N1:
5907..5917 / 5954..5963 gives 0.88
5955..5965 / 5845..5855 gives 0.69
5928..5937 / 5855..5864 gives 0.96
